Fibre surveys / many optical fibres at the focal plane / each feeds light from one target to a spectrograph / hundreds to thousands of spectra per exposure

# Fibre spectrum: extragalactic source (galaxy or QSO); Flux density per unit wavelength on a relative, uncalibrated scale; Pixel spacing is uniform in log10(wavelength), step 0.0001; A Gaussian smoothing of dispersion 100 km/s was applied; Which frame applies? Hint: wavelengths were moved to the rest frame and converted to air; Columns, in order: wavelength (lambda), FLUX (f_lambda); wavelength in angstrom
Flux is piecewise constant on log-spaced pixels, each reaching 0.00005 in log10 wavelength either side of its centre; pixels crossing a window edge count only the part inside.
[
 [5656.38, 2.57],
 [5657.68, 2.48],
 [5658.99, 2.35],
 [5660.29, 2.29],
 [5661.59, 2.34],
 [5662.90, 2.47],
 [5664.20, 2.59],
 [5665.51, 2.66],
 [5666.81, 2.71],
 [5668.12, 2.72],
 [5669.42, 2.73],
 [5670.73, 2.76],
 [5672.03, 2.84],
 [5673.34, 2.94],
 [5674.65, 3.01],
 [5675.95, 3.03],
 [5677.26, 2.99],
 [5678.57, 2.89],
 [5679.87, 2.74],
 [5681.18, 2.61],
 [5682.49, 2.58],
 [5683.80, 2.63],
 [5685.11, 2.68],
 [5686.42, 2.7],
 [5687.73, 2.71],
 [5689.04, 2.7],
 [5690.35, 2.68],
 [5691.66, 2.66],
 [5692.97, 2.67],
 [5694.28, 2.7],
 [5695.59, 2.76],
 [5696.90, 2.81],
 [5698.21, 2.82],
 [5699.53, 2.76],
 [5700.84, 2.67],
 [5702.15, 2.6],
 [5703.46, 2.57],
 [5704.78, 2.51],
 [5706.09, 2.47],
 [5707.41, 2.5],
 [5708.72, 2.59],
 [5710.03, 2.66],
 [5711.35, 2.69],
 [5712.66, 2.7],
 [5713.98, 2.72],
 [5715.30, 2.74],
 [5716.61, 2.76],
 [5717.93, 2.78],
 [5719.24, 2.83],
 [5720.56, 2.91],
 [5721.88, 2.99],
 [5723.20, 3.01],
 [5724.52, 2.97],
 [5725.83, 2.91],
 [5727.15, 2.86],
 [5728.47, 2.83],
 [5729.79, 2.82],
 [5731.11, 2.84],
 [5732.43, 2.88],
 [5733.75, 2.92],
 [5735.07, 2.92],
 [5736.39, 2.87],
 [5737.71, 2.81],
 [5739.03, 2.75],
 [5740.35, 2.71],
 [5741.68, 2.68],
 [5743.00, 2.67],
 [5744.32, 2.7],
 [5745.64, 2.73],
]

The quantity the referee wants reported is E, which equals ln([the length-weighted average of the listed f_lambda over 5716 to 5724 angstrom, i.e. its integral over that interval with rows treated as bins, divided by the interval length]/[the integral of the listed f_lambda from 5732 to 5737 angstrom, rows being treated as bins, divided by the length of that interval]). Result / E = -0.01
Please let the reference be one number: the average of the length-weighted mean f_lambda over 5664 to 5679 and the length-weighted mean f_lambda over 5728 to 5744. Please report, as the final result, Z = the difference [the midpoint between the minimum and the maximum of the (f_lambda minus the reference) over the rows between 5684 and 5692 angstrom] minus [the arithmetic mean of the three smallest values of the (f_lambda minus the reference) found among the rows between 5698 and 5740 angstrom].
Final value 0.19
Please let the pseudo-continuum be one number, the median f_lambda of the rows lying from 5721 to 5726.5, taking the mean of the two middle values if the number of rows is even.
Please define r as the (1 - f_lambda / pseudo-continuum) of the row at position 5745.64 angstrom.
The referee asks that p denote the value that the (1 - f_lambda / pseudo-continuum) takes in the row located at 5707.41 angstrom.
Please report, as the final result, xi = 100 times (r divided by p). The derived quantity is 52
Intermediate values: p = 0.16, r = 0.084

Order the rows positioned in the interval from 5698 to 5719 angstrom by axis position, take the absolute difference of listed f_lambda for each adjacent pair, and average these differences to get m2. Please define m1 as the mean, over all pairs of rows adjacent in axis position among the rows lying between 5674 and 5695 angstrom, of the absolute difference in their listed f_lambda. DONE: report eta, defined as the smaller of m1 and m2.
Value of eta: 0.044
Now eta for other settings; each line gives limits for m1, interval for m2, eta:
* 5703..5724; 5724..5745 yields 0.035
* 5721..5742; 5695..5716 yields 0.037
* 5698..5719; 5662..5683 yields 0.044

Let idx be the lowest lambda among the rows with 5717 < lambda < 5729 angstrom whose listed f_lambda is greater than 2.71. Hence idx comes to 5717.93 angstrom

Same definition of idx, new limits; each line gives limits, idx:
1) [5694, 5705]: 5695.59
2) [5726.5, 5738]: 5727.15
